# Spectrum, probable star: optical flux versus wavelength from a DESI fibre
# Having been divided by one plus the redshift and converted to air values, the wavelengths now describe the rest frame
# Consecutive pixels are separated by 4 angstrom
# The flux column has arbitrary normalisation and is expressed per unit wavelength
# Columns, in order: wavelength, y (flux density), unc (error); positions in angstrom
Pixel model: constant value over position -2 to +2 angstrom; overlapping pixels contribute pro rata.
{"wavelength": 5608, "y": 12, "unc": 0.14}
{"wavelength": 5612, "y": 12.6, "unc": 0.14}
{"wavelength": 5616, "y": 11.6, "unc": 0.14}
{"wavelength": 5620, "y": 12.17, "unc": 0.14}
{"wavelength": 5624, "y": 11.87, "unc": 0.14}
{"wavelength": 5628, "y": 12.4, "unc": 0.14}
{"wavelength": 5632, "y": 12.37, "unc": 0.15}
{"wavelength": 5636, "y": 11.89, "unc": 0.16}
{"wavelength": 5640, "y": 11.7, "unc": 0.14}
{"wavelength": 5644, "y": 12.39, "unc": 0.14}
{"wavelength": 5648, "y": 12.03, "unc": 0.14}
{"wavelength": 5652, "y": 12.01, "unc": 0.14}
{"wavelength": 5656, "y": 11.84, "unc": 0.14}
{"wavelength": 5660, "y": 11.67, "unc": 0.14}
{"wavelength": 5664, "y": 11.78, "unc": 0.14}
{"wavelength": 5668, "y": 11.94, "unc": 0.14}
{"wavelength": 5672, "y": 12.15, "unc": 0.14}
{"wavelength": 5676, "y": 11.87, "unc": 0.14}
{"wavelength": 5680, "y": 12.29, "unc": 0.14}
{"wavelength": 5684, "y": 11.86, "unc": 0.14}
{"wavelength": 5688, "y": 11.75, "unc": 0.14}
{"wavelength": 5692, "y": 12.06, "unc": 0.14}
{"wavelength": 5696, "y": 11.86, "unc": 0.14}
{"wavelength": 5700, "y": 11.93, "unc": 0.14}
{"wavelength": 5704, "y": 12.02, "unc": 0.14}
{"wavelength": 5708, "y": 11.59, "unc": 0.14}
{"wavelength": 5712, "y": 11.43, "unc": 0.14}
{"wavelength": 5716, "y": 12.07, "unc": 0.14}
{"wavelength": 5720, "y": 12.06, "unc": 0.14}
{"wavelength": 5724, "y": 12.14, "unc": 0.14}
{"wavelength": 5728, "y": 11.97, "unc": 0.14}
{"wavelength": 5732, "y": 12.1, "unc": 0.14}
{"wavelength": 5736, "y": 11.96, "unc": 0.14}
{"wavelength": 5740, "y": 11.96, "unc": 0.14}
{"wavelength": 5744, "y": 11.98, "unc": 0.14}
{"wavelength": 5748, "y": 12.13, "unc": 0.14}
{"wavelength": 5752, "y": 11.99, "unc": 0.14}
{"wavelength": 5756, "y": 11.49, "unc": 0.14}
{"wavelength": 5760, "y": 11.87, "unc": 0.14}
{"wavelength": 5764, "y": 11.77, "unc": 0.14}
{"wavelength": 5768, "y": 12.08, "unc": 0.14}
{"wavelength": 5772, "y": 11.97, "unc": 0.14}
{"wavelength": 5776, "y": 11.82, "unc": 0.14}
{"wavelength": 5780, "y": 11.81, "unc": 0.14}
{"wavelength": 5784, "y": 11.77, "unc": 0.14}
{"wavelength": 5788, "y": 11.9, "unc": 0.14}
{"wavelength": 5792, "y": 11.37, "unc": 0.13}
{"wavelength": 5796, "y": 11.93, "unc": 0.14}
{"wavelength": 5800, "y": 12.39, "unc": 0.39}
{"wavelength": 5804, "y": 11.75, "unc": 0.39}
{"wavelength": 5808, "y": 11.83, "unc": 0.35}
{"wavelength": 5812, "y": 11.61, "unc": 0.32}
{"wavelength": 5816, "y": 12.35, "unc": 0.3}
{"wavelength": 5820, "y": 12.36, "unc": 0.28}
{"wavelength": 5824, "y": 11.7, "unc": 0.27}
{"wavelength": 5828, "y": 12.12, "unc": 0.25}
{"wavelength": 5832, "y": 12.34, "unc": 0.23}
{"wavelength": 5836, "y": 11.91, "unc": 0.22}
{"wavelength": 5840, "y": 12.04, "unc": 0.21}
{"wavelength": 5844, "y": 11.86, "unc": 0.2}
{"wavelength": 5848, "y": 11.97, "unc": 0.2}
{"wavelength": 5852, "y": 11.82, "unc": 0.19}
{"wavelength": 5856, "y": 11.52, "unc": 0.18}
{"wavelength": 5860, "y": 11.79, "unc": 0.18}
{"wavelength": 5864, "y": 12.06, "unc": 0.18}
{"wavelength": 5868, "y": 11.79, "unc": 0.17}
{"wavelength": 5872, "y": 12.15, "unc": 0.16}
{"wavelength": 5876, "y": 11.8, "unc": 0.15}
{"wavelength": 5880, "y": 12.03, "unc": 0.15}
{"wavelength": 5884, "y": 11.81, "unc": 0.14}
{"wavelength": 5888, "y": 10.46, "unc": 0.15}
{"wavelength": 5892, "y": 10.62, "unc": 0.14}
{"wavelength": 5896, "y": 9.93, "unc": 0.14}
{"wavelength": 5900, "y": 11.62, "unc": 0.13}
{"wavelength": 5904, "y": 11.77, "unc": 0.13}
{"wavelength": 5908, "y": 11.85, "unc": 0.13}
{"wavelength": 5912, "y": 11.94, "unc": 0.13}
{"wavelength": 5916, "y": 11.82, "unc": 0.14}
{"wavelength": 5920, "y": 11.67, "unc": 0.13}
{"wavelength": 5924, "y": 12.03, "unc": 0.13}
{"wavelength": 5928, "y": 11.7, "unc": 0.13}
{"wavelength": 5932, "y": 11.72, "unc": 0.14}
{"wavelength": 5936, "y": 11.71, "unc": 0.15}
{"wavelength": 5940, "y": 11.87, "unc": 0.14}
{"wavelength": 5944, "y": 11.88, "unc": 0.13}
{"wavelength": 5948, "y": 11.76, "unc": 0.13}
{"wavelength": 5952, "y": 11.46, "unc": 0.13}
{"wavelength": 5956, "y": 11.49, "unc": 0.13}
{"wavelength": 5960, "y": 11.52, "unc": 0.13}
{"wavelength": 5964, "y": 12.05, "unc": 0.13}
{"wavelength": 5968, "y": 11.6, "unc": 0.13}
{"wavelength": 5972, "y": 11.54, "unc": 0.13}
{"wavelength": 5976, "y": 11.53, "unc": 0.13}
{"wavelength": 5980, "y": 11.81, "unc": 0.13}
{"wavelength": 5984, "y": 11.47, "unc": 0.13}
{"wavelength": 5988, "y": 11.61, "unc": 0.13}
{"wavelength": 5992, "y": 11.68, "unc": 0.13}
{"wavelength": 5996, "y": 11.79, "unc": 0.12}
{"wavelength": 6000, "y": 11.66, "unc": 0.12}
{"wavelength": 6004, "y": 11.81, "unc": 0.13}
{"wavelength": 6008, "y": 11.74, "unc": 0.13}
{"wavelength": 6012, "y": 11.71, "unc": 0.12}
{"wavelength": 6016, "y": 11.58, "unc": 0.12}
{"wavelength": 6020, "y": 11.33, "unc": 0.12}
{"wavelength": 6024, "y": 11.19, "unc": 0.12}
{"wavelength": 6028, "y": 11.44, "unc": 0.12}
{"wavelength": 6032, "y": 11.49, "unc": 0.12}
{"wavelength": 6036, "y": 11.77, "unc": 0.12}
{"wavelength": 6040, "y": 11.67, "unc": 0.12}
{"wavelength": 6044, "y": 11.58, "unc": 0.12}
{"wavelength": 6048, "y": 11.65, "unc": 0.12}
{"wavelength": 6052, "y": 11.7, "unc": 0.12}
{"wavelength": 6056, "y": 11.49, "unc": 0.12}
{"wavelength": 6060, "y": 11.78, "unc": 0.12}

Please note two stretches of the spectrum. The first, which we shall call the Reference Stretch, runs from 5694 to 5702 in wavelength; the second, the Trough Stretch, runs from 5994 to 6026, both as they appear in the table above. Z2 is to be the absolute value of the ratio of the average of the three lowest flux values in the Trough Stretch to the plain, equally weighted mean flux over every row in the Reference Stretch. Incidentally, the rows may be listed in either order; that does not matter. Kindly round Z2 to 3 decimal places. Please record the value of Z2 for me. 0.956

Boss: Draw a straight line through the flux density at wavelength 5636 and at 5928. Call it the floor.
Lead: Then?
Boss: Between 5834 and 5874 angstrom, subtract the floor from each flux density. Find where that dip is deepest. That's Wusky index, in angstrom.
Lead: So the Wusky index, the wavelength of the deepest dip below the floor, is 5856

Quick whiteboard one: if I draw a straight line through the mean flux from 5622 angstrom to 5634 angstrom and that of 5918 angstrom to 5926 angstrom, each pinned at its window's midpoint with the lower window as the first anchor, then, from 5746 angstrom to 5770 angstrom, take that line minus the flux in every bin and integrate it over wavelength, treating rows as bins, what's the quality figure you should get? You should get 3.9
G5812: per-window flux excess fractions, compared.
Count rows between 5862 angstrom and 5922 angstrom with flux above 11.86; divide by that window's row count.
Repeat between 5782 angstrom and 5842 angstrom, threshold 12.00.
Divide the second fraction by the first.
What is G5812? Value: 1.5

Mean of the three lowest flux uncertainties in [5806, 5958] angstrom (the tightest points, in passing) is 0.130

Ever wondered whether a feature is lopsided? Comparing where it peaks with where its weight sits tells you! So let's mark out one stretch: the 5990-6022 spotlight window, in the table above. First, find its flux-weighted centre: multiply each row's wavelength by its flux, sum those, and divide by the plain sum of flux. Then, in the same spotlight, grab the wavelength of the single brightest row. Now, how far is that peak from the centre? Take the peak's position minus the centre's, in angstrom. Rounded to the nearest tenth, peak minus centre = -1.9 angstrom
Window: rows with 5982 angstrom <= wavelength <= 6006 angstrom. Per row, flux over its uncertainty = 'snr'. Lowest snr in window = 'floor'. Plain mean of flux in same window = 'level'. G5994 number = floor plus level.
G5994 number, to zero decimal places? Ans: 100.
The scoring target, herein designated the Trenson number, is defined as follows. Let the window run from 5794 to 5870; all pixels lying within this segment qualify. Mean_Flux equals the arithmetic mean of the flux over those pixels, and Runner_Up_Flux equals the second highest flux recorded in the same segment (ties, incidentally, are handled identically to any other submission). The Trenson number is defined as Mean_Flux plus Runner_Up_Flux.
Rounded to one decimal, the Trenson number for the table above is 24.3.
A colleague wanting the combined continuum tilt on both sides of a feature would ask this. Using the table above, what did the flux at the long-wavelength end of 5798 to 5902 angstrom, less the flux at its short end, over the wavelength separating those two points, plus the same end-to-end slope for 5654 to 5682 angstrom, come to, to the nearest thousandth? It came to 0.011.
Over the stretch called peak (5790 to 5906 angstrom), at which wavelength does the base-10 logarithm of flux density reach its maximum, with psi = 5800 angstrom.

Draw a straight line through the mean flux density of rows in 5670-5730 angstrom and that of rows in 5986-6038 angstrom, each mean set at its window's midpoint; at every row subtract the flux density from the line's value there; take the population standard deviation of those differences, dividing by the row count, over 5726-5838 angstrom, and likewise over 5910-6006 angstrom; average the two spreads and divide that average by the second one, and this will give 1.3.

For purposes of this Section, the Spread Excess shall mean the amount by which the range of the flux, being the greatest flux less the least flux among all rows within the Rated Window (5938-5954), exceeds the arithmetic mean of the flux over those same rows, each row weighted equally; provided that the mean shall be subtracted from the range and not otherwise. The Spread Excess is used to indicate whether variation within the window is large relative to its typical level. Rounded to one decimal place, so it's -11.3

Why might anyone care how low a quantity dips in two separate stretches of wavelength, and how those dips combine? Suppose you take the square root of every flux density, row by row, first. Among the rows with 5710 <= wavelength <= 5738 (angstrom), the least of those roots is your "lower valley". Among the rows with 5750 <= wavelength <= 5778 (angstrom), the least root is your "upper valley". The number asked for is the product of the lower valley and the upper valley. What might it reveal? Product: 11.5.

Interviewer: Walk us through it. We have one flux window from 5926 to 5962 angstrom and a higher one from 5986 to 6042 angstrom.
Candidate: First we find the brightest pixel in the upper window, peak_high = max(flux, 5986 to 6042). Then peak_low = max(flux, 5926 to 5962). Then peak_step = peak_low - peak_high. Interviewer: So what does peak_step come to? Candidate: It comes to 0.07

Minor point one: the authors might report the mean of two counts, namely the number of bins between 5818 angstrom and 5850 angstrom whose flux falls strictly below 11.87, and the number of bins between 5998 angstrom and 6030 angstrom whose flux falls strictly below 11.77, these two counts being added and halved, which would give 4.5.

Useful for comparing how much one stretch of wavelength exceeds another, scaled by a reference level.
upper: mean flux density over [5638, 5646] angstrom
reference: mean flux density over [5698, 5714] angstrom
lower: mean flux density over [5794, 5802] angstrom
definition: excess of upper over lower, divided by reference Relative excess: -0.010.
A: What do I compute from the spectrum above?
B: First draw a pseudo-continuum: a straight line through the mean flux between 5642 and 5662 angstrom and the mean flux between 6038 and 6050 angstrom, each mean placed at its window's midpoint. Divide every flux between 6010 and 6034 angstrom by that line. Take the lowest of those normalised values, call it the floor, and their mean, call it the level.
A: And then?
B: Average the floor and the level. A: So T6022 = 0.97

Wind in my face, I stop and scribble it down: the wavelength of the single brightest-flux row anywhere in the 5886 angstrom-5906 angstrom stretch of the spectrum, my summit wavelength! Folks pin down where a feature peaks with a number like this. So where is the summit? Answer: 5904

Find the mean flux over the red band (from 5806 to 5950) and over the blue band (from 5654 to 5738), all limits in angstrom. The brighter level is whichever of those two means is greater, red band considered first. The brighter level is 11.9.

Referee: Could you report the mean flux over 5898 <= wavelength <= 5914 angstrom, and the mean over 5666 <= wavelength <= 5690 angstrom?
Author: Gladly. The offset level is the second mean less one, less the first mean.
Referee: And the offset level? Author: -0.82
